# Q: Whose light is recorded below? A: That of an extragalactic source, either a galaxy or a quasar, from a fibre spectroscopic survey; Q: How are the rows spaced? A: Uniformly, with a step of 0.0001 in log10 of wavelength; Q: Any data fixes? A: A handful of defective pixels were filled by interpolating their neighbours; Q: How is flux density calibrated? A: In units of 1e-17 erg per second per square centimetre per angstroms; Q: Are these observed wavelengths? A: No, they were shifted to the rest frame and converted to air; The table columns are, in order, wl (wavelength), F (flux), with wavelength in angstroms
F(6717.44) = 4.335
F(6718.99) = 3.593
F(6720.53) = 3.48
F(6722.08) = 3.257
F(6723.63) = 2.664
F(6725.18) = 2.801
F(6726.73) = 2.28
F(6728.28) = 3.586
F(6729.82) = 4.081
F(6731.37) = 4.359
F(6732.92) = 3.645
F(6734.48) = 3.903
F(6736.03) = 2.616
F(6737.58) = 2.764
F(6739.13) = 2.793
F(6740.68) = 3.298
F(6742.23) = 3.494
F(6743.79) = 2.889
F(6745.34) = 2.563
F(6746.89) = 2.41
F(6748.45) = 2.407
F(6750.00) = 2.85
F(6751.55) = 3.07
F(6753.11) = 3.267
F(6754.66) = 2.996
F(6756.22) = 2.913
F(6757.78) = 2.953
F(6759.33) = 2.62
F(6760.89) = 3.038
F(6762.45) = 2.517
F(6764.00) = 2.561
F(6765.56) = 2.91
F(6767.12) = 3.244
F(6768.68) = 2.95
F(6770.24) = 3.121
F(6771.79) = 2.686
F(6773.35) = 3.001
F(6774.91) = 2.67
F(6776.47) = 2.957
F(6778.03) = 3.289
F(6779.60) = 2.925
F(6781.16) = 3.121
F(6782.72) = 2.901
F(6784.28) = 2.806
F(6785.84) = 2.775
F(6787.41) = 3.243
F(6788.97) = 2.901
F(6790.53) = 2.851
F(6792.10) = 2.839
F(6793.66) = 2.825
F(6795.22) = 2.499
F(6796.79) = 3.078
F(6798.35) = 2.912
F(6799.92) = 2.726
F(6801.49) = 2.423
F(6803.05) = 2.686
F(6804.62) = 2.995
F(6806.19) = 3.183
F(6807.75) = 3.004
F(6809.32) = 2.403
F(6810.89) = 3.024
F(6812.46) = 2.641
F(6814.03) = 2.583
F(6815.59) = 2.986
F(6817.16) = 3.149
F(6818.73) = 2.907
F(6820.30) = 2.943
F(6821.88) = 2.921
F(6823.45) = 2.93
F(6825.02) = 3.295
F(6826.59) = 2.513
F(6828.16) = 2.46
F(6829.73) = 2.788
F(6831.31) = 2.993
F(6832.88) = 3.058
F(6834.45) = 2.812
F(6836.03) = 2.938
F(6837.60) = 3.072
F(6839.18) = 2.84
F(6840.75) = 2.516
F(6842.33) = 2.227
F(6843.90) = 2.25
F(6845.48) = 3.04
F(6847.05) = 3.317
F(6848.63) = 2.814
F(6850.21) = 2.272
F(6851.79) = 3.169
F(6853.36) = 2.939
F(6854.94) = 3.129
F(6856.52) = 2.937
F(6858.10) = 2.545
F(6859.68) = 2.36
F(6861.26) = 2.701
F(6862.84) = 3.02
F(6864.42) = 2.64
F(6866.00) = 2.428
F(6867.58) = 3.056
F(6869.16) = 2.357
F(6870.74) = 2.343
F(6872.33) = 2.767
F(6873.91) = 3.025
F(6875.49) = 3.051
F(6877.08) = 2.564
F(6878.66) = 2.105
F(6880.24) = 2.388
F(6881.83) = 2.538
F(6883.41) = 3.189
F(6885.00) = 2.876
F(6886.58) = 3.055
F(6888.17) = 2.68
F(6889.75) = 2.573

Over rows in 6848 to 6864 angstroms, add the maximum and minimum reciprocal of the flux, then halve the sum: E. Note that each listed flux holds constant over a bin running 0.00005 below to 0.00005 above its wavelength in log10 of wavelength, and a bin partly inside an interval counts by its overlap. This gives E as 0.378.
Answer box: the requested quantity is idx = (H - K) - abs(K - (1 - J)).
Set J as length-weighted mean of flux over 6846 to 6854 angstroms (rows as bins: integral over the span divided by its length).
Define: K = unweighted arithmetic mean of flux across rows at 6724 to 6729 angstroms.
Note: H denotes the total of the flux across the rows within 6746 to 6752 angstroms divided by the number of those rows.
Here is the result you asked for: -5.00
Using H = 2.68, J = 2.91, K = 2.89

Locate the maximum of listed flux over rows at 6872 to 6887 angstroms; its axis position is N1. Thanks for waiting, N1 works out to 6883.41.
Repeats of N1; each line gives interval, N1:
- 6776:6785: 6778.03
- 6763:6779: 6778.03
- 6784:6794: 6787.41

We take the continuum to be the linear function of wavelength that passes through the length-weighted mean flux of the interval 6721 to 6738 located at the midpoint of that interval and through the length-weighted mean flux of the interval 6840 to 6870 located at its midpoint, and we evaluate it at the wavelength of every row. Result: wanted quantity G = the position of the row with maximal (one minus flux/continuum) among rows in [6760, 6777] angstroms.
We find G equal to 6762.45 angstroms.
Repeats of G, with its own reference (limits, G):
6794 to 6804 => 6801.49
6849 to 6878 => 6850.21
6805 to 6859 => 6842.33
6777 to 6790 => 6785.84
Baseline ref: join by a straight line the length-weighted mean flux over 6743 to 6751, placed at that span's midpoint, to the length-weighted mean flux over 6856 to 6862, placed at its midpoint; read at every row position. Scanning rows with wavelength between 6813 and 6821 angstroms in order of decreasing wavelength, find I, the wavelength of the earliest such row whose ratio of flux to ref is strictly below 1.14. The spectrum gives 6820.30 angstroms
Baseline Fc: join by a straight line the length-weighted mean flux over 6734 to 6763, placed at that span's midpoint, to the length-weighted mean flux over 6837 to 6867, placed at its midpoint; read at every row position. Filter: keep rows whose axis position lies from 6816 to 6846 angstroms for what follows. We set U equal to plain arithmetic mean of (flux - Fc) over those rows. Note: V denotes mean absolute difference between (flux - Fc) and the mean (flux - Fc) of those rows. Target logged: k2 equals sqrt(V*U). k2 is 0.100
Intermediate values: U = 0.044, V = 0.227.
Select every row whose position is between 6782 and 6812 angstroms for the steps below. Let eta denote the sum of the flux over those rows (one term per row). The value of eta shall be 54.1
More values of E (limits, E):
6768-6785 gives 0.339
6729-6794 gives 0.322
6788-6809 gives 0.363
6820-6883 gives 0.388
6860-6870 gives 0.376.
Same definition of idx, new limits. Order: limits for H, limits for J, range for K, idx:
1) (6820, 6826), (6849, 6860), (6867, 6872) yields -3.93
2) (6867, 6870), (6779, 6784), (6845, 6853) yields -5.11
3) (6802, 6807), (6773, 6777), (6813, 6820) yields -4.72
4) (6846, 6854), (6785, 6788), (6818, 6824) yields -4.93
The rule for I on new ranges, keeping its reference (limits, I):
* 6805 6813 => 6812.46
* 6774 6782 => 6779.60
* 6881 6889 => 6888.17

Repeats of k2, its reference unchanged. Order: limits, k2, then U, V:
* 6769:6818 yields 0.086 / 0.040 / 0.184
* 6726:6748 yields 0.390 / 0.267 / 0.571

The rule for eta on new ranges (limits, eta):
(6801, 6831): 53.8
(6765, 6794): 56.0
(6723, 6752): 58.5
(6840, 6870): 51.7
